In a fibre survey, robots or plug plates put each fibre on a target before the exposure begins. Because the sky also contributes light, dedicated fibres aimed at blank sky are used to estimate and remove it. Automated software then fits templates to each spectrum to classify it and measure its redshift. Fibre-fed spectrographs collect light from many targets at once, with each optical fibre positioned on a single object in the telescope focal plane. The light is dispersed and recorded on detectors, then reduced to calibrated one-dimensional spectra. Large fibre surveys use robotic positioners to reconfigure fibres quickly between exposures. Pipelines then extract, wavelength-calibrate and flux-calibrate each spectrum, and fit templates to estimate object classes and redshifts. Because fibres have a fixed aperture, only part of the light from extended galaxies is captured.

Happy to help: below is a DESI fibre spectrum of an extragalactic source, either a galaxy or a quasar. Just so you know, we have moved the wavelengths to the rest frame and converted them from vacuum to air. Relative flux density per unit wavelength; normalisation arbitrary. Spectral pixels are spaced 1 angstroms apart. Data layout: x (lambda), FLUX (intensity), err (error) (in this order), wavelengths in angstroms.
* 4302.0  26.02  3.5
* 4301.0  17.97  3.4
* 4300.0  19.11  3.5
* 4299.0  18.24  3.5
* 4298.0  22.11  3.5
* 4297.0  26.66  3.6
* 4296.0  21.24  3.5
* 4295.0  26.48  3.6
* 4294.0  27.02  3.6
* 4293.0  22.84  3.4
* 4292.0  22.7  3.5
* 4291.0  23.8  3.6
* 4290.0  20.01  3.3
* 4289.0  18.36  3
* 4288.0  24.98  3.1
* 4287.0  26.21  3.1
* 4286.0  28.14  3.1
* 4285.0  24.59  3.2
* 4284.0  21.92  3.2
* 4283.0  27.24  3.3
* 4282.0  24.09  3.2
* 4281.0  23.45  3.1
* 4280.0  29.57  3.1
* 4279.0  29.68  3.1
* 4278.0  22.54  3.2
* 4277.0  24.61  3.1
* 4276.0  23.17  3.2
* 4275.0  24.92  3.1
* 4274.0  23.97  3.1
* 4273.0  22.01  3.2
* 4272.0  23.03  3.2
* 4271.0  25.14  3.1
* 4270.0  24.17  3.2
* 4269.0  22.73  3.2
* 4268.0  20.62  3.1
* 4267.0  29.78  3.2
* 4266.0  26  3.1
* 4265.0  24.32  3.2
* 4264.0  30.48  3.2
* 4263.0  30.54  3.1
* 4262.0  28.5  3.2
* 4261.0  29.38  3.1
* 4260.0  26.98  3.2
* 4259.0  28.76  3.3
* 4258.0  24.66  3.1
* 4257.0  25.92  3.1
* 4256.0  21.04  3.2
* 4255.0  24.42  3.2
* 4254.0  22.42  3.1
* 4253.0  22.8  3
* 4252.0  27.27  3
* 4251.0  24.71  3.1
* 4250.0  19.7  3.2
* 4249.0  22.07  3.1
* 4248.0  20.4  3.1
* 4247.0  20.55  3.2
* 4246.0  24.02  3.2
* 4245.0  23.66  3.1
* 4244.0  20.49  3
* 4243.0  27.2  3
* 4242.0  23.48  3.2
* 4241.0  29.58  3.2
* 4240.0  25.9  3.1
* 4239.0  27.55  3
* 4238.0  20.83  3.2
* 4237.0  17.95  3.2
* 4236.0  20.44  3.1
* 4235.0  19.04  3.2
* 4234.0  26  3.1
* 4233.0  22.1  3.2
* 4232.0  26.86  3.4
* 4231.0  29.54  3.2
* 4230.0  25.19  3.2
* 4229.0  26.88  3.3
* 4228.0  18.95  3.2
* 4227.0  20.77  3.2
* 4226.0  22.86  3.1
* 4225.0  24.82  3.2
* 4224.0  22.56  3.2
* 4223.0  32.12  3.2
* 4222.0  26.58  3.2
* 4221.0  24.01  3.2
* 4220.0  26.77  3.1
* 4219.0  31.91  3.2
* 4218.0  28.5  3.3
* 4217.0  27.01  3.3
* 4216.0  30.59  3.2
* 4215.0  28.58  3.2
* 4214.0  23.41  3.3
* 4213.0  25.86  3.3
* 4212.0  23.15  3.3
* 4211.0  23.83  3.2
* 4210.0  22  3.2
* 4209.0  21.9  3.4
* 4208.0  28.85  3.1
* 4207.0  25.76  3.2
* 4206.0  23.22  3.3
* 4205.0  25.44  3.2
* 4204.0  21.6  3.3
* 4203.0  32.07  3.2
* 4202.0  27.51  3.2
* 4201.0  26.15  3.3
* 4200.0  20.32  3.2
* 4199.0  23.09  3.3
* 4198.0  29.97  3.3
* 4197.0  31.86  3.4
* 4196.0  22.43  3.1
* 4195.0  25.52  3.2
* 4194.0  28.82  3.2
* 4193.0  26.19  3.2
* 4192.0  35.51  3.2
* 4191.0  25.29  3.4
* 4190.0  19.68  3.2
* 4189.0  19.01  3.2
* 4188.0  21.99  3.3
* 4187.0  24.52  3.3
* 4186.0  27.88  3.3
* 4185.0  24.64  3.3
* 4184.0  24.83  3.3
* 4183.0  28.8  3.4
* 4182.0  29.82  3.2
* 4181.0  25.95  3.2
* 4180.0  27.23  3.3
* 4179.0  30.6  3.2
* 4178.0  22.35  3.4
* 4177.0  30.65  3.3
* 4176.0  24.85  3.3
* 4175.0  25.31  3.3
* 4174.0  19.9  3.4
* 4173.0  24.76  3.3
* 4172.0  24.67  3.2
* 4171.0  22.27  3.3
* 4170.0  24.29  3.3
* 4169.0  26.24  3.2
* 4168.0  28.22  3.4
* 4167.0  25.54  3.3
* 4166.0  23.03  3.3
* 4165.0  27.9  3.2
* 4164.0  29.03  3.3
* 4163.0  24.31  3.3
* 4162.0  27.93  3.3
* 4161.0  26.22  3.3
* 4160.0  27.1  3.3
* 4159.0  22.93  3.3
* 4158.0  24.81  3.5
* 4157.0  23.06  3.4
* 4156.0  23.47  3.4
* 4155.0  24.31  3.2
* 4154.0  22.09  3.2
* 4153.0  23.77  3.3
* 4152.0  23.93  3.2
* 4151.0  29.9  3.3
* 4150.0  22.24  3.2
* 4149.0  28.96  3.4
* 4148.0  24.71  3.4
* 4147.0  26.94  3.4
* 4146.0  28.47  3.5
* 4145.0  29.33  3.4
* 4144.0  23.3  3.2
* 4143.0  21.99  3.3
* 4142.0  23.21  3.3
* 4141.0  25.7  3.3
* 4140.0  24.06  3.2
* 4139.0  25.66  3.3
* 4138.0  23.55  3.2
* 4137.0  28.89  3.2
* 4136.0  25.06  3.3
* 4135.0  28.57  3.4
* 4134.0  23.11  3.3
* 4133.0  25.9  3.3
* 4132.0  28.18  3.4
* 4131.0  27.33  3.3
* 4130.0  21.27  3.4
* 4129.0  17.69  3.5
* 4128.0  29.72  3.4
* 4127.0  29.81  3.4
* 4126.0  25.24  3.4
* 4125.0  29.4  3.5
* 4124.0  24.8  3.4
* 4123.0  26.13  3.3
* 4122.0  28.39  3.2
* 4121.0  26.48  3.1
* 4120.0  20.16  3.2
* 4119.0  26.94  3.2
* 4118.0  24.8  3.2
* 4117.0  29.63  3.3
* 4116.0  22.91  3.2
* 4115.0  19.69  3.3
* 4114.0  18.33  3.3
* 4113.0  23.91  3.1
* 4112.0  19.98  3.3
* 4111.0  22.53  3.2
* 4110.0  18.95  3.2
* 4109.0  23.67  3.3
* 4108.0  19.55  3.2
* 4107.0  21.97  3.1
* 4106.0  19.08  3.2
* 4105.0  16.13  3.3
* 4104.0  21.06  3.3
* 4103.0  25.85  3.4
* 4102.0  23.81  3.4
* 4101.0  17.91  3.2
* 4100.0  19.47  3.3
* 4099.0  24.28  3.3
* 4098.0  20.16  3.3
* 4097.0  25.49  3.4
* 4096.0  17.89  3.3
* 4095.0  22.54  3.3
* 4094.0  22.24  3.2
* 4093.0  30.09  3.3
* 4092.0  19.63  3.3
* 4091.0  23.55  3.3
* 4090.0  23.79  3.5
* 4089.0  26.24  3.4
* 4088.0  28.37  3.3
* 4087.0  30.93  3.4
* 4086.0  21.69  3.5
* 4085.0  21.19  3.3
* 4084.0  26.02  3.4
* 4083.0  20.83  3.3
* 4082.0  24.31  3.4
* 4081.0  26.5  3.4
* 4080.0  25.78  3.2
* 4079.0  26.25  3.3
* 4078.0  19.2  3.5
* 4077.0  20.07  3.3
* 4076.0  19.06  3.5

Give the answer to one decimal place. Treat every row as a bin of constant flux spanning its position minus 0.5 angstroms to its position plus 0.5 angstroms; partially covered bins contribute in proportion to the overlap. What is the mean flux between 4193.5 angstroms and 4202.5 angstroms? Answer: 26.2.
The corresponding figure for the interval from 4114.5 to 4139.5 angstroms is 25.6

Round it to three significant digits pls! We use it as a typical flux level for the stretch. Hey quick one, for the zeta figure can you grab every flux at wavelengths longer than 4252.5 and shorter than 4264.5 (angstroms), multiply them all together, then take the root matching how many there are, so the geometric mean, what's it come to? 26.1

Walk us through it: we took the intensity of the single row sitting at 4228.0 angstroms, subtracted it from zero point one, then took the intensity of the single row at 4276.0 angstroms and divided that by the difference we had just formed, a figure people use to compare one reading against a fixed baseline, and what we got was -1.23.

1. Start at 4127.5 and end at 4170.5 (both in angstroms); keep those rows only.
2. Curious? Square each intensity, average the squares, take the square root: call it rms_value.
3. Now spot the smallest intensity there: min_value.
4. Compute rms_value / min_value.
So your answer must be 1.44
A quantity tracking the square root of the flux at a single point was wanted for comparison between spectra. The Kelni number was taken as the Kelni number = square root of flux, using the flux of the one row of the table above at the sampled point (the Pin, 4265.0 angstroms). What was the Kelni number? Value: 4.93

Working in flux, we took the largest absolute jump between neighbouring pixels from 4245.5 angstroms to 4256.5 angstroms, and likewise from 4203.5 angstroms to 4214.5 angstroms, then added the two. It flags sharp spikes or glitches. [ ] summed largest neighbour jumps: 12.0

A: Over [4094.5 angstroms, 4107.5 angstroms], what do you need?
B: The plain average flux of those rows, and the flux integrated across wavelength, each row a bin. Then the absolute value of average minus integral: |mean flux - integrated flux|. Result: 254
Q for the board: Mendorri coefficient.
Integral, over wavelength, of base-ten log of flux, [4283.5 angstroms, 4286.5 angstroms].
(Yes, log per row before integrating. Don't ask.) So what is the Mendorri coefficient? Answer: 4.2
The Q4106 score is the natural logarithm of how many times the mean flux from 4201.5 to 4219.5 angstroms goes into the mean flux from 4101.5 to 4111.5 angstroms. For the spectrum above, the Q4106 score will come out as -0.21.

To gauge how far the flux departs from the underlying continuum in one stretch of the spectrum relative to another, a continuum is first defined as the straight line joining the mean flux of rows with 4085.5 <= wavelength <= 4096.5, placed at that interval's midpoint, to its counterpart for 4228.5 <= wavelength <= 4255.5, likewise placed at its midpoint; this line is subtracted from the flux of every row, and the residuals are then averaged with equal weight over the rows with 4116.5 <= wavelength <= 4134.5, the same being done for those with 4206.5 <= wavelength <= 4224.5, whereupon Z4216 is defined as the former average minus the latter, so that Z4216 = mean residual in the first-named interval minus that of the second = -0.78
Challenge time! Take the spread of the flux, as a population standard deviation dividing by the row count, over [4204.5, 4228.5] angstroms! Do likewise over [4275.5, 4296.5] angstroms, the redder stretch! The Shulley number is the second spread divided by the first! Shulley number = 0.86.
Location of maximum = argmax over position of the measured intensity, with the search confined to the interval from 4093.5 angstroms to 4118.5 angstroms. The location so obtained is 4117.0 angstroms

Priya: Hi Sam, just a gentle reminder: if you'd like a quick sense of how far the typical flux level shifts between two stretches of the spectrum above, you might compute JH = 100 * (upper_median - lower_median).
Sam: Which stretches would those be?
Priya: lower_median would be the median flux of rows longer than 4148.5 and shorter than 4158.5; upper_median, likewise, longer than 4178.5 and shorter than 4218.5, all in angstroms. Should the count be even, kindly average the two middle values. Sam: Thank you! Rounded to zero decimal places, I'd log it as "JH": 196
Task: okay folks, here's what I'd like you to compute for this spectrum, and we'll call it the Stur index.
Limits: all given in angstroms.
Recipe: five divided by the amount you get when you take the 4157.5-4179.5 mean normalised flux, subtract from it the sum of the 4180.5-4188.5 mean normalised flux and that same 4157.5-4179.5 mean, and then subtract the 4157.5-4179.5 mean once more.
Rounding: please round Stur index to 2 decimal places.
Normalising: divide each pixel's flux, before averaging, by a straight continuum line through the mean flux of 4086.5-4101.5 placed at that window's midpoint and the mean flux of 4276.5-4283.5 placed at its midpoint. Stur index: -2.38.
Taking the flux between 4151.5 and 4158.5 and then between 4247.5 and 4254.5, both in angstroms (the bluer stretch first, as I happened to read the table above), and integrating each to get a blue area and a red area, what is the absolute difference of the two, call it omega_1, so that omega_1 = 6.1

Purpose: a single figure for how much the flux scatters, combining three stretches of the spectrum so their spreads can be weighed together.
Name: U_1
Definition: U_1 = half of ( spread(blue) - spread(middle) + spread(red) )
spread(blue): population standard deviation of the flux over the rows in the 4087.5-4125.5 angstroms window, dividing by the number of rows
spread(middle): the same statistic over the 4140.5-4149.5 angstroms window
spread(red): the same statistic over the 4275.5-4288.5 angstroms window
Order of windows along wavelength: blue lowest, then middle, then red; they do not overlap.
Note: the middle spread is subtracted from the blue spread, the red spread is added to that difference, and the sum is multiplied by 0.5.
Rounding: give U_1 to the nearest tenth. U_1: 1.8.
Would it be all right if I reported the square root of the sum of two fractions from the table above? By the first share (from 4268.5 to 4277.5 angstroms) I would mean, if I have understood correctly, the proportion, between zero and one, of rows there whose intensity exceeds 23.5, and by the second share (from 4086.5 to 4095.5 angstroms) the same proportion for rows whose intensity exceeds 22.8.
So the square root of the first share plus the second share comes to 1.11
